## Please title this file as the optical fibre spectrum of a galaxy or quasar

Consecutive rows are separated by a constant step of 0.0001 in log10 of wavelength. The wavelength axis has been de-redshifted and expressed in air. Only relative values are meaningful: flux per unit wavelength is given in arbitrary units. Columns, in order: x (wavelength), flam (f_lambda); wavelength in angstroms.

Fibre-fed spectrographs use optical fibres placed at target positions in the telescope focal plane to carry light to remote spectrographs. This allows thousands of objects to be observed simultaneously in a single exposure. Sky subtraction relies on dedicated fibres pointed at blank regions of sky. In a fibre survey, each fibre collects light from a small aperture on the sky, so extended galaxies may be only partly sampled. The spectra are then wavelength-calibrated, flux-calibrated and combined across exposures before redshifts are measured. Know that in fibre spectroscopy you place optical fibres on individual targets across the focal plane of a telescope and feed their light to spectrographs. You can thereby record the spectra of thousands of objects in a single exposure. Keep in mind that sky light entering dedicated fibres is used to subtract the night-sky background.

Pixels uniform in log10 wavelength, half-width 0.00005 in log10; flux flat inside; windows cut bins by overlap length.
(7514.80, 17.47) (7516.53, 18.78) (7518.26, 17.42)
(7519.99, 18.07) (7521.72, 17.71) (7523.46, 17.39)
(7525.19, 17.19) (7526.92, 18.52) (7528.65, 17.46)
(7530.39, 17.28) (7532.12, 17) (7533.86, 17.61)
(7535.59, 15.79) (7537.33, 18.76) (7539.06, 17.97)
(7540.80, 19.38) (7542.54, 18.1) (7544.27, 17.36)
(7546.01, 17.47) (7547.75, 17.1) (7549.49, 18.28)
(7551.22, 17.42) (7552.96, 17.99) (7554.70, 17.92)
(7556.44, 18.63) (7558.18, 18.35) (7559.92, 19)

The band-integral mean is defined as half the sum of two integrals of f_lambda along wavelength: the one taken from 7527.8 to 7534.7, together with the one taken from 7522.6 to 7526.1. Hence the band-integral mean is 90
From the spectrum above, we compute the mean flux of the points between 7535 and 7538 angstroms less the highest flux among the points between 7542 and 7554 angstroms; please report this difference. -1.0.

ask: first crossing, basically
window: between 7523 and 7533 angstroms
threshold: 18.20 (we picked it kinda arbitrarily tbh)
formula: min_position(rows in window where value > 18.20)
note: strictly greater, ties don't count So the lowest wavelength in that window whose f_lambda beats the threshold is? 7526.92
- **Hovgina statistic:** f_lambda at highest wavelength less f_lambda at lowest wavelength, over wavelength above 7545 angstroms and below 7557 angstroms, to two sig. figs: 1.2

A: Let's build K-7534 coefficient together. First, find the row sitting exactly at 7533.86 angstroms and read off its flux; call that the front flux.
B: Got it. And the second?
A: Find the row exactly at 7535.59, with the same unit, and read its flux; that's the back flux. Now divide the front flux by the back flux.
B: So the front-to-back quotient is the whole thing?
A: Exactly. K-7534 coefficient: 1.12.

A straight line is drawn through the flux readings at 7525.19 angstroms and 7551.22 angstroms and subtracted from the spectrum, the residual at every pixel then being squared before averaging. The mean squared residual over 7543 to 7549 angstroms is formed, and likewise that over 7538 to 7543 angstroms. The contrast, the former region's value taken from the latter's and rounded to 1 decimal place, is 1.7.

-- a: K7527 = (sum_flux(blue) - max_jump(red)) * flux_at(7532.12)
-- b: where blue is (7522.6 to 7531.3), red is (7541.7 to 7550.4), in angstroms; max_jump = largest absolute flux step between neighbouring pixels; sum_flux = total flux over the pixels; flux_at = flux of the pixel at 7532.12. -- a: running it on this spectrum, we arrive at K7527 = 1473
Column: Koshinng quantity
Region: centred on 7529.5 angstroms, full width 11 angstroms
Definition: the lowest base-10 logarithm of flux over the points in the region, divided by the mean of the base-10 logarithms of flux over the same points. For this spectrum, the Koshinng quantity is 0.990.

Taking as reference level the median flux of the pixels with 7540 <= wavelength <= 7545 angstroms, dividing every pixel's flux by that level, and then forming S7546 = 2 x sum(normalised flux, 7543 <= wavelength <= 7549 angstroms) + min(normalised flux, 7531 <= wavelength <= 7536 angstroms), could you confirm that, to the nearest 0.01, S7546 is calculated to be 6.61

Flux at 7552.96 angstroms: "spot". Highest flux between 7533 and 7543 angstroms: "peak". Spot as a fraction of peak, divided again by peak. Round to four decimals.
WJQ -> 0.0479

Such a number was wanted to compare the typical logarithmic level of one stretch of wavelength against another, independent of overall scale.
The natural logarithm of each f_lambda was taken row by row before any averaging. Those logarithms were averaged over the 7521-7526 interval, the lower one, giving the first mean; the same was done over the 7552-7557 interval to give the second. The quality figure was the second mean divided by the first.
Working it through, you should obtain 1.01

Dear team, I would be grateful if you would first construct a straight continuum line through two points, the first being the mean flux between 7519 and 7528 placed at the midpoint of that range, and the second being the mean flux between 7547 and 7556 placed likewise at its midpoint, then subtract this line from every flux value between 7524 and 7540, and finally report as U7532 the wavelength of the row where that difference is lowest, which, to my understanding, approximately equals 7535.59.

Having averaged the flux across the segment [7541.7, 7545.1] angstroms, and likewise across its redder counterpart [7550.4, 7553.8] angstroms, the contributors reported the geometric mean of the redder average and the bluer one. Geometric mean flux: 17.7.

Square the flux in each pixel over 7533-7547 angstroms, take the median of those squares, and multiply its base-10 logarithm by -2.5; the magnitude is -6.25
